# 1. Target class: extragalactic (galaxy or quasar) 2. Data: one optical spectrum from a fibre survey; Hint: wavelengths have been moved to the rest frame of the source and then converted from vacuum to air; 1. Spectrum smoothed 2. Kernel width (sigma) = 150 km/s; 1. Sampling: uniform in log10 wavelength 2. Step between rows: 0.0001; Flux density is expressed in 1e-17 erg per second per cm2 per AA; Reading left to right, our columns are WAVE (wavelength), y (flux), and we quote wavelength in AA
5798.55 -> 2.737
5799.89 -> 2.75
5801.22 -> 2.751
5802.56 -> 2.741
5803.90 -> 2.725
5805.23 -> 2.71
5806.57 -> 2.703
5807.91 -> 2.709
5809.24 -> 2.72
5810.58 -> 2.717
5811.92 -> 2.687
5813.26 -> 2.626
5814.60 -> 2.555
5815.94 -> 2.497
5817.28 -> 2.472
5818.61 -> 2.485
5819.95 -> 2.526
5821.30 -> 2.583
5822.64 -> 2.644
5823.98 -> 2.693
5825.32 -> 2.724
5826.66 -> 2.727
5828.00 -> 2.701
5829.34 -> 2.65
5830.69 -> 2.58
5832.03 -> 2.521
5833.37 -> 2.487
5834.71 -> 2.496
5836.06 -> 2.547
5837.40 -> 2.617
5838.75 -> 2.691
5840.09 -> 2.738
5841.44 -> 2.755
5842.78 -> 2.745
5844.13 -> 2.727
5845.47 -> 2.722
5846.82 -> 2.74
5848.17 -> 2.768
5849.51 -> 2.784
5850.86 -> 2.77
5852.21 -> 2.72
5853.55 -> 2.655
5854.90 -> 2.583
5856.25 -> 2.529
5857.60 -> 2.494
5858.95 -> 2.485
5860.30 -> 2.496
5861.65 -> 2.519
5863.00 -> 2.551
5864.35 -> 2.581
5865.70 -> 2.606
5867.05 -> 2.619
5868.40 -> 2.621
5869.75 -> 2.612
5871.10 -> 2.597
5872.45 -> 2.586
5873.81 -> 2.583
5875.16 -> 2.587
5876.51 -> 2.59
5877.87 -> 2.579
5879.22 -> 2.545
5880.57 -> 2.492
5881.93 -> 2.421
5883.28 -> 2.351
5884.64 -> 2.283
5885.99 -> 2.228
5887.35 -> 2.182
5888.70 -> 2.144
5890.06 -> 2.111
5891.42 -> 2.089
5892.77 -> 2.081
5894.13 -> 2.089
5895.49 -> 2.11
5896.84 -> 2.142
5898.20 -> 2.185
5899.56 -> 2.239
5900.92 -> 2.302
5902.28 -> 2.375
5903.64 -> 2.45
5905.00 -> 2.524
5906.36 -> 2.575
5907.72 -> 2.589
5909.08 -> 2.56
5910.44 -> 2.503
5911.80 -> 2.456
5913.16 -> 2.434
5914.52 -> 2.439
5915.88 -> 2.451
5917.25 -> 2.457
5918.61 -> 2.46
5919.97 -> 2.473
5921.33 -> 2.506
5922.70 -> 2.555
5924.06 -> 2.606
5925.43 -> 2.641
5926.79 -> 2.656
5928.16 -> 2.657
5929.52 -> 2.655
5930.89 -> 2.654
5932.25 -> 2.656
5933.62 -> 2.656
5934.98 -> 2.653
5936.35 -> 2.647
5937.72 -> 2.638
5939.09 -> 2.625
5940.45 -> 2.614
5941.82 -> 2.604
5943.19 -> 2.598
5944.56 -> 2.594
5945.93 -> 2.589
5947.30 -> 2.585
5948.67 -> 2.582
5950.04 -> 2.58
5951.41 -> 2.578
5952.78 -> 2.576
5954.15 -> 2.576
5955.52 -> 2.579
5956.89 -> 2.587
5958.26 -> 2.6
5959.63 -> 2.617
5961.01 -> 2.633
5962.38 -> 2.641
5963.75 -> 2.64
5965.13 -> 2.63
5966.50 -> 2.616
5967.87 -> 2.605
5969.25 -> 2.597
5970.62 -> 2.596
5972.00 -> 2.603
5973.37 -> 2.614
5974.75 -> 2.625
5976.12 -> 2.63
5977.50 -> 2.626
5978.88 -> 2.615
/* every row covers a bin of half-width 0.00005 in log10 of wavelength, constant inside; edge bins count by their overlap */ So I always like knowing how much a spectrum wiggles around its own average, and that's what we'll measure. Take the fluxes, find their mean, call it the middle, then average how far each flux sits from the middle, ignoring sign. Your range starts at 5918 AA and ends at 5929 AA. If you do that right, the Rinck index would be 0.071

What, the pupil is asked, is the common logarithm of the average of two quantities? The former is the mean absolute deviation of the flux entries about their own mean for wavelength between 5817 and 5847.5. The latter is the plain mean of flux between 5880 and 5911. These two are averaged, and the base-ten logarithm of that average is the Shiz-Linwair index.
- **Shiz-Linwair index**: 0.078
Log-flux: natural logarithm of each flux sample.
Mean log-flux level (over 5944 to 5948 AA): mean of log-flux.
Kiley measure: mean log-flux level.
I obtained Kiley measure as 0.951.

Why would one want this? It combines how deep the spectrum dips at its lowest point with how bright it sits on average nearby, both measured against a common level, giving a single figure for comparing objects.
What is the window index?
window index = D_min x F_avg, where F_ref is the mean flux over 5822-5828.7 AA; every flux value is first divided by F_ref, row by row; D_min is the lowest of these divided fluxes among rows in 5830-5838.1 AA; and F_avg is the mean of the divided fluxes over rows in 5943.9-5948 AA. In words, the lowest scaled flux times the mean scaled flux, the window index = 0.88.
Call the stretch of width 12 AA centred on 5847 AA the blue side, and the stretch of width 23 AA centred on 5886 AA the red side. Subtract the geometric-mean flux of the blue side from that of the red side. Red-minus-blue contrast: -0.46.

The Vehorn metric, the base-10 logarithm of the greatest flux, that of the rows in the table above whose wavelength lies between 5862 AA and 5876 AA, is 0.418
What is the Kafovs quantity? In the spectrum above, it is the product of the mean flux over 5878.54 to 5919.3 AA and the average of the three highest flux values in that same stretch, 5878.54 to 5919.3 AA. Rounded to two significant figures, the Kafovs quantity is 6.0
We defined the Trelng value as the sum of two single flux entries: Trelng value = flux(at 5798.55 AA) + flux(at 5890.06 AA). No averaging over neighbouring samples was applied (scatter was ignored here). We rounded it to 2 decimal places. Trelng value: 4.85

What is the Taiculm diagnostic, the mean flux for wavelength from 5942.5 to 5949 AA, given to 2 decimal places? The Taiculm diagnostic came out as 2.59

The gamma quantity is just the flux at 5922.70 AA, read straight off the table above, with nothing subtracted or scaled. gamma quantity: 2.555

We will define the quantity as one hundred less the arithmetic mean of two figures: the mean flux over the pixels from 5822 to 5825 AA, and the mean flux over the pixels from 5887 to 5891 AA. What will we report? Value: 97.6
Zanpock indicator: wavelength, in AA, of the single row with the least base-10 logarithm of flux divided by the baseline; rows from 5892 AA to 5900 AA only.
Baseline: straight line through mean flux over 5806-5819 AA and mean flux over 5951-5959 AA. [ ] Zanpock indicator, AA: 5892.77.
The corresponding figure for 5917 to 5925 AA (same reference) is 5917.25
